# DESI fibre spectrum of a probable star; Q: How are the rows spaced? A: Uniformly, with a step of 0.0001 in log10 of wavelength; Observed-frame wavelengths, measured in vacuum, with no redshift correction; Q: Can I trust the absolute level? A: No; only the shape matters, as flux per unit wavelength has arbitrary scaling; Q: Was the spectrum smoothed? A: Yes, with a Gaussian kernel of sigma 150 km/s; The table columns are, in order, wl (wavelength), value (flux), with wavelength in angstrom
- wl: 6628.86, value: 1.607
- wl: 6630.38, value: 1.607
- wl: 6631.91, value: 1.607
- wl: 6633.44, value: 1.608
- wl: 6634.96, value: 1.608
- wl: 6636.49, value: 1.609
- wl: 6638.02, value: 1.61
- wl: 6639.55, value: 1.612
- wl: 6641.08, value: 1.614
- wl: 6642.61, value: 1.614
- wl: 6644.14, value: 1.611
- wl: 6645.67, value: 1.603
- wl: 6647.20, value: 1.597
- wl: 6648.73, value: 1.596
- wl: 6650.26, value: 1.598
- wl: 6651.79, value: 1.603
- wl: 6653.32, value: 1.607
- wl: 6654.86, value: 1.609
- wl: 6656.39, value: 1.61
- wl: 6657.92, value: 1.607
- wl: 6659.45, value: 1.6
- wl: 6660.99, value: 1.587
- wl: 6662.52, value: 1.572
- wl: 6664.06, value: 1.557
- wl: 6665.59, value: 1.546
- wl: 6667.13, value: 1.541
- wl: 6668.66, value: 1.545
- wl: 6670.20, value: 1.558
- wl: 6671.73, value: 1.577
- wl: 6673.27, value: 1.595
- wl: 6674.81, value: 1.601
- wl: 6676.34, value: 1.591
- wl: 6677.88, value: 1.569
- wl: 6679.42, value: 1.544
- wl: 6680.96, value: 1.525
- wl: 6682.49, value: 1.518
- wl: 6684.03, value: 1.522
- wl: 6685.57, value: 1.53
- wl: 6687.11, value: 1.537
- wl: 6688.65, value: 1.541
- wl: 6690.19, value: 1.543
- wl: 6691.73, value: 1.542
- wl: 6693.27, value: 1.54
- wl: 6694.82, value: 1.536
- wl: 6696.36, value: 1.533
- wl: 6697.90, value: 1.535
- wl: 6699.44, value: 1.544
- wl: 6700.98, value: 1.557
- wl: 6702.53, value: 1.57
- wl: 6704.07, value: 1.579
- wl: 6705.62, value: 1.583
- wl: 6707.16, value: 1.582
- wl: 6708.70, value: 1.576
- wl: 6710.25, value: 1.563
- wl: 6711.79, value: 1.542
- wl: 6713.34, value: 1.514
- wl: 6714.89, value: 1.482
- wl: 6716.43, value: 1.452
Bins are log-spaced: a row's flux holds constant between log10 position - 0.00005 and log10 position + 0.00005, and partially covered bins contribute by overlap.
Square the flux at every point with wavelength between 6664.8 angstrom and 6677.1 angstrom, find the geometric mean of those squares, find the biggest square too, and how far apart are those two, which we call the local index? 0.10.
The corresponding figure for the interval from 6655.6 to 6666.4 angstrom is 0.09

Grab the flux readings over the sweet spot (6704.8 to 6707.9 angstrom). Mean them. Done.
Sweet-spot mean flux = 1.58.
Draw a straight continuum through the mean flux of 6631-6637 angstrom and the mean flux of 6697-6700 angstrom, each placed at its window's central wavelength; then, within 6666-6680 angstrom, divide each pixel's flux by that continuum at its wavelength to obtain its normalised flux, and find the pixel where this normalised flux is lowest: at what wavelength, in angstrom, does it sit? 6667.13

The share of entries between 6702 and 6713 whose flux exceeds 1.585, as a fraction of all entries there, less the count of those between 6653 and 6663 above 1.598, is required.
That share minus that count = -5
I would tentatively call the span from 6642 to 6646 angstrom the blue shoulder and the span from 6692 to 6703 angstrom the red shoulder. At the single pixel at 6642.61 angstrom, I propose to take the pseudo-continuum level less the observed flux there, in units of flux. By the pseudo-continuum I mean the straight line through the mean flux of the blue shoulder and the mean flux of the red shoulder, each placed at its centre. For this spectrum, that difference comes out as -0.003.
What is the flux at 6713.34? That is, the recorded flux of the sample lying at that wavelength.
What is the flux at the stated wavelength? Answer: 1.514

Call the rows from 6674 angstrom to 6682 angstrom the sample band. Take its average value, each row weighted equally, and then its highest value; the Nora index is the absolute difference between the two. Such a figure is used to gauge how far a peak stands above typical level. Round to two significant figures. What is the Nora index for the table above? 0.035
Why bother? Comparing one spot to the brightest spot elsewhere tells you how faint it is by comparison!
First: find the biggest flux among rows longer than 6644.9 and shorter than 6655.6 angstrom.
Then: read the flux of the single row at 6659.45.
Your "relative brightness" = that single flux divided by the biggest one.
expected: 0.994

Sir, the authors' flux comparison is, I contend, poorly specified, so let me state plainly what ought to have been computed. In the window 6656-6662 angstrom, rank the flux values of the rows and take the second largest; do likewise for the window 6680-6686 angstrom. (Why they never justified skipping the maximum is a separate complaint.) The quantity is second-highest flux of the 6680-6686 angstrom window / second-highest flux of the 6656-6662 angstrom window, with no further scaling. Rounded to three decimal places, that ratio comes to 0.949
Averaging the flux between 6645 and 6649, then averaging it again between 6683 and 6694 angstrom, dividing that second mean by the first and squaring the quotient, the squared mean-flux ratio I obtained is 0.92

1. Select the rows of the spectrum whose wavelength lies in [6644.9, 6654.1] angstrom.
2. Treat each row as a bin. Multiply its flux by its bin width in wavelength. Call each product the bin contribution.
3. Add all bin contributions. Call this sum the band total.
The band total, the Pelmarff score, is 14.7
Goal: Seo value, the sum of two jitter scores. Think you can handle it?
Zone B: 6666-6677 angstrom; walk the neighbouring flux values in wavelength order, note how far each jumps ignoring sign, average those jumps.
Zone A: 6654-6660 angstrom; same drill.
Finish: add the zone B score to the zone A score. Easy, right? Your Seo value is 0.015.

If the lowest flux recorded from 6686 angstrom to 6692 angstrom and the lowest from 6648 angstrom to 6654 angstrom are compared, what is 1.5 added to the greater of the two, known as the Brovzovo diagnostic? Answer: 3.096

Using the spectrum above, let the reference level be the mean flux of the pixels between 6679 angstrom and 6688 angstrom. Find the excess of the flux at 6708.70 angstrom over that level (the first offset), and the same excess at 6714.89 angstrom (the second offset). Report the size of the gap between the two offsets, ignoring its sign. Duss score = 0.094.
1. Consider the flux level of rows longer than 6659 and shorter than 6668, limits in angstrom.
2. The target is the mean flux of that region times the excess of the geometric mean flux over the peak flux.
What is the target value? -0.052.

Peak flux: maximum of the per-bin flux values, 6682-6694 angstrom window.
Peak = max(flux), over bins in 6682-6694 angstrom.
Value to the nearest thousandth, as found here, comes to 1.543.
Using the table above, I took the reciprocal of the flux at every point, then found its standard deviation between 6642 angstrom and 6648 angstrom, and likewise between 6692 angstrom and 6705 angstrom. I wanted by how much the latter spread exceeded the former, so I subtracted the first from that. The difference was 0.004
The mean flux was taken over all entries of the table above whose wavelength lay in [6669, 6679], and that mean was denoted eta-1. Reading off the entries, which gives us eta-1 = 1.58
